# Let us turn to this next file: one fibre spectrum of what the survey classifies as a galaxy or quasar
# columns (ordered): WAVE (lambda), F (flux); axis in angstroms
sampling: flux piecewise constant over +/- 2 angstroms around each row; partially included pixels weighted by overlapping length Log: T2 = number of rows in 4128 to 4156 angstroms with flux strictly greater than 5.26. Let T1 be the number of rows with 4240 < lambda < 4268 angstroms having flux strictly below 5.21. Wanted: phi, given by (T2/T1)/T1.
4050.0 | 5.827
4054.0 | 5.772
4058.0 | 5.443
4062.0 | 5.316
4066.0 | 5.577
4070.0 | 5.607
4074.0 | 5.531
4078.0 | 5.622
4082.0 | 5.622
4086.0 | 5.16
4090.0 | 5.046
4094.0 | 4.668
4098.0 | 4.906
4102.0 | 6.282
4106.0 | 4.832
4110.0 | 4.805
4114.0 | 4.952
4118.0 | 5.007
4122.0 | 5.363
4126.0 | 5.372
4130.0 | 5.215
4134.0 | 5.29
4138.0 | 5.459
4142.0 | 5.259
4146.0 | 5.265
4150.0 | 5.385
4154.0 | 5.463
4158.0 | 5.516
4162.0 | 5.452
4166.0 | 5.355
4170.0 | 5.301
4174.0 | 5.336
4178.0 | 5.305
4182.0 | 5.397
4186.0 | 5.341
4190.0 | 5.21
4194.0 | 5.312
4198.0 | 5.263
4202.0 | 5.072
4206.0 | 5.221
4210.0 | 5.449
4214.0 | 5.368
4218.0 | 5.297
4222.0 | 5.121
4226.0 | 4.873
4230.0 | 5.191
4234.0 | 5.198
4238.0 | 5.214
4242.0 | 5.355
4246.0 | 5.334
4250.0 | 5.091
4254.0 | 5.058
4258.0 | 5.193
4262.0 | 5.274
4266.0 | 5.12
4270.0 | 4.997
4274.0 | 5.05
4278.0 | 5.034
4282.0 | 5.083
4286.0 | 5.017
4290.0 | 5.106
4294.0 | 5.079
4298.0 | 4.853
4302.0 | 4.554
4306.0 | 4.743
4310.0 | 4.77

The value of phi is 0.31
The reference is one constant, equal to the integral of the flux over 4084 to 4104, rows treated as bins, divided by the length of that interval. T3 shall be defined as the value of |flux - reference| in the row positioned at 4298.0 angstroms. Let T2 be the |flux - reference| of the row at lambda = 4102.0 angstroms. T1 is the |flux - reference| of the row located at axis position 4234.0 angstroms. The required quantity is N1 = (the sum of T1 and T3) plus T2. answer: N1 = 1.44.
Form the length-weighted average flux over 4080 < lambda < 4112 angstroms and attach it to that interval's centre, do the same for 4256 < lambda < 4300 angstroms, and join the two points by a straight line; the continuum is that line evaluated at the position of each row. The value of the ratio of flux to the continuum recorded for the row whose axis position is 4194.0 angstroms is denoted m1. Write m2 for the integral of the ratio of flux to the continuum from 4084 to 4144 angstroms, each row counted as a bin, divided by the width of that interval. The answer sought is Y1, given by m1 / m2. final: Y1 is 1.03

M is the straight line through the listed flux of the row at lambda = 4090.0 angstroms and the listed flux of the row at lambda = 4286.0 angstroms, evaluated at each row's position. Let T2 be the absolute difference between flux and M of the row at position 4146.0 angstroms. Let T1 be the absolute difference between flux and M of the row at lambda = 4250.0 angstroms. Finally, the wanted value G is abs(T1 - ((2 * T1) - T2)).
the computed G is 0.16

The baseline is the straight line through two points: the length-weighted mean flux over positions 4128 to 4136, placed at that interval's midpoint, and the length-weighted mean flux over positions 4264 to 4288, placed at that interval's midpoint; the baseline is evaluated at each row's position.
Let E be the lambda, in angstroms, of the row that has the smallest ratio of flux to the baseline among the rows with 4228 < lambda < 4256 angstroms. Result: 4254.0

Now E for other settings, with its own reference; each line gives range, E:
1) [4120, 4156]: 4130.0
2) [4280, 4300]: 4298.0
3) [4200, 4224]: 4202.0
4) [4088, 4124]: 4094.0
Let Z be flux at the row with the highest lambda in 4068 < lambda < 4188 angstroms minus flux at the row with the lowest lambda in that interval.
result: -0.27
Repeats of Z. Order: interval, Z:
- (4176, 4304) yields -0.75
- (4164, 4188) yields -0.01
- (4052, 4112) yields -0.97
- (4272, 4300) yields -0.20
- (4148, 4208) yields -0.16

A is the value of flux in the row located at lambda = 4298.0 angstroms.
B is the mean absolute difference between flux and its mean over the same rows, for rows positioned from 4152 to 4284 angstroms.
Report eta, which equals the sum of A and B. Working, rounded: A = 4.853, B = 0.13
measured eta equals 4.98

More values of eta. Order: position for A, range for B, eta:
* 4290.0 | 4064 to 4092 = 5.31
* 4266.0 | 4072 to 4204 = 5.32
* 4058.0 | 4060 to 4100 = 5.73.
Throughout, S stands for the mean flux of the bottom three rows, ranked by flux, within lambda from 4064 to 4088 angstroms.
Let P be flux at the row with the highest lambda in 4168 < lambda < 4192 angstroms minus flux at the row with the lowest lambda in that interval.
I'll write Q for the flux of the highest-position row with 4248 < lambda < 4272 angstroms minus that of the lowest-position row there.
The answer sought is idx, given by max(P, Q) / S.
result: -0.017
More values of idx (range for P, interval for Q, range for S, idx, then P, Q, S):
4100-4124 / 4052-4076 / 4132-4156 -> -0.046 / -0.92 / -0.2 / 5.3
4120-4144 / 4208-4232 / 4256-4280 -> -0.021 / -0.10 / -0.3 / 5.0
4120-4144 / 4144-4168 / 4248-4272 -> 0.018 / -0.10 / 0.1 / 5.0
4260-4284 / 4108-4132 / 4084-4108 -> 0.085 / -0.19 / 0.4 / 4.8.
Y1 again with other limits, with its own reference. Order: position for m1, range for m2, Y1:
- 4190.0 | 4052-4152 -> 0.99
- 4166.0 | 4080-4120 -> 1.05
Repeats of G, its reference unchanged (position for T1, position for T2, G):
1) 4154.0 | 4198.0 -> 0.19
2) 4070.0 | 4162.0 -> 0.14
